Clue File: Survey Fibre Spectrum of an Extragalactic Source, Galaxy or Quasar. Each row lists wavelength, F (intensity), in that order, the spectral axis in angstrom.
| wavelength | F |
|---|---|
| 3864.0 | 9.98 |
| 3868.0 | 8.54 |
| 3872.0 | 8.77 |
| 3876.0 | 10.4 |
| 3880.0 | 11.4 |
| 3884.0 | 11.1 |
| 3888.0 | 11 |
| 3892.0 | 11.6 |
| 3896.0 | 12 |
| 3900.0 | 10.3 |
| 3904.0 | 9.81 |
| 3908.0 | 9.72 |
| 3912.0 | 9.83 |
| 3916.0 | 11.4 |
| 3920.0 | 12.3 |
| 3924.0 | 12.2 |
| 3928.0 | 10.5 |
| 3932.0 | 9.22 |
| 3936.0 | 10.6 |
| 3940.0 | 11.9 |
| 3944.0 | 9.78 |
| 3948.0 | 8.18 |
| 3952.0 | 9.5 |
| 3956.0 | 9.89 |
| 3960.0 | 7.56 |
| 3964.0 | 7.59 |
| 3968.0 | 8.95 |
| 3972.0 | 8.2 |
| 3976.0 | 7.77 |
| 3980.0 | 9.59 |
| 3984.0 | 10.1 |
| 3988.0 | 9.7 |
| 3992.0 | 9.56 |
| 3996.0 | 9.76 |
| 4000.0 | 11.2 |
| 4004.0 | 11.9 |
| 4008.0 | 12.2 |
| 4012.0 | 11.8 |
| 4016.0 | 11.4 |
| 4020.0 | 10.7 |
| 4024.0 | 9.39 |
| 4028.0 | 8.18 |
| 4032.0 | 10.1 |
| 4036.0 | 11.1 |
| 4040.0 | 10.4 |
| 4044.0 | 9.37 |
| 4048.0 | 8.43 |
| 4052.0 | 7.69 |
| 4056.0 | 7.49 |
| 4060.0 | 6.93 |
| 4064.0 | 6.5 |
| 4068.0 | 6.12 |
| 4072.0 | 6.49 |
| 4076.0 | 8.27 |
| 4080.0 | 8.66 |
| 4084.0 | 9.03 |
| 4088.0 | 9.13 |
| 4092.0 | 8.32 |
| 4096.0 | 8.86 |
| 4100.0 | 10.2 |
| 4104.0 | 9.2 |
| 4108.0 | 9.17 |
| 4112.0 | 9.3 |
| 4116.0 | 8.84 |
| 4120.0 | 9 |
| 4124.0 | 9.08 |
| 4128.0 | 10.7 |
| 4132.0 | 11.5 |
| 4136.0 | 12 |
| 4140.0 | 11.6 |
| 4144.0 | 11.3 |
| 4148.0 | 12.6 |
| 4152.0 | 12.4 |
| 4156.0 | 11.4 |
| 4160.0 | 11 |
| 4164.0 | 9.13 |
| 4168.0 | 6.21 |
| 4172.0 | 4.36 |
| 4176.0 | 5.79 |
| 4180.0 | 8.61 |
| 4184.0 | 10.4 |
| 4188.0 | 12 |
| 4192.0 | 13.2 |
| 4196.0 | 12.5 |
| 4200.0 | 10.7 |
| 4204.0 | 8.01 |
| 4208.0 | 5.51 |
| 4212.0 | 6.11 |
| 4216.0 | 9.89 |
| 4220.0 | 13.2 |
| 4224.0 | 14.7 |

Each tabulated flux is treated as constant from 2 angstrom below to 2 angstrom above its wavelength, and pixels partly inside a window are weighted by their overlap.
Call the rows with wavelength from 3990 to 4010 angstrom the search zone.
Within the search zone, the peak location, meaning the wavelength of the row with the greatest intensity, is 4008.0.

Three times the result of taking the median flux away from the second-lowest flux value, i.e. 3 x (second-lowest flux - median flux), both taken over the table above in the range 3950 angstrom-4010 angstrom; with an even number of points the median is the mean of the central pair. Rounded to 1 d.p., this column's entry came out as -6.0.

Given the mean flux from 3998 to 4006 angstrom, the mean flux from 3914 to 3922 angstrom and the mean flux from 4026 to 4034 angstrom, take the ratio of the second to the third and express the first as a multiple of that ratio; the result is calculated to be 8.9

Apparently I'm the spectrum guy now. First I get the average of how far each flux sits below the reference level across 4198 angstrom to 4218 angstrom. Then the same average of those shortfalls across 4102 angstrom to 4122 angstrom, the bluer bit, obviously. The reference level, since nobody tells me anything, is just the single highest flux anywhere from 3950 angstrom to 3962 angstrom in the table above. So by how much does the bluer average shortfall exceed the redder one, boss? -1.1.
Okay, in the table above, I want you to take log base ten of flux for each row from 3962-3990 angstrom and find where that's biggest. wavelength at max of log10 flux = 3984.0 angstrom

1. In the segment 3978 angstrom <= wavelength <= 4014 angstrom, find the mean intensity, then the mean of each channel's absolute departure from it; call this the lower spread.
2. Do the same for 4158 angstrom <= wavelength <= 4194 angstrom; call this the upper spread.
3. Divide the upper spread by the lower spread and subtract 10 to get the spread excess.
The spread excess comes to -7.6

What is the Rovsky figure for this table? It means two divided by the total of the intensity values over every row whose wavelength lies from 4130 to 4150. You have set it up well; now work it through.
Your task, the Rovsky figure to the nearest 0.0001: 0.0339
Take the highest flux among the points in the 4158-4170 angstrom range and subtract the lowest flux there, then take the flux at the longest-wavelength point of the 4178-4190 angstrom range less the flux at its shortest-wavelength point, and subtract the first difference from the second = -1.4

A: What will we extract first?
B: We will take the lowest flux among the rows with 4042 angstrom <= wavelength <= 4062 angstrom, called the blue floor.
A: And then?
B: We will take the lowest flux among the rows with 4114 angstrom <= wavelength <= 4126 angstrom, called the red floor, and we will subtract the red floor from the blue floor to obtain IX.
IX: -1.9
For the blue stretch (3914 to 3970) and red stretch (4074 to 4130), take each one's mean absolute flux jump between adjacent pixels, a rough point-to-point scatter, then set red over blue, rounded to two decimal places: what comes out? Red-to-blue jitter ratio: 0.44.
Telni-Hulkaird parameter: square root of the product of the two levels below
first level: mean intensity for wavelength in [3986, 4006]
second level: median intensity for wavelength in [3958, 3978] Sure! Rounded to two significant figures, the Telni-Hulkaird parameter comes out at 9.0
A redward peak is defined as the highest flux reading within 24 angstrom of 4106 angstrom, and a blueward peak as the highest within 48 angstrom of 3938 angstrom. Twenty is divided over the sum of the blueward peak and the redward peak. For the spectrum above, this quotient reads 0.87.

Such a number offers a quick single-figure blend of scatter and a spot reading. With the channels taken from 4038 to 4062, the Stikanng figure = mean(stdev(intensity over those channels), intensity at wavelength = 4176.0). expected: 3.5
